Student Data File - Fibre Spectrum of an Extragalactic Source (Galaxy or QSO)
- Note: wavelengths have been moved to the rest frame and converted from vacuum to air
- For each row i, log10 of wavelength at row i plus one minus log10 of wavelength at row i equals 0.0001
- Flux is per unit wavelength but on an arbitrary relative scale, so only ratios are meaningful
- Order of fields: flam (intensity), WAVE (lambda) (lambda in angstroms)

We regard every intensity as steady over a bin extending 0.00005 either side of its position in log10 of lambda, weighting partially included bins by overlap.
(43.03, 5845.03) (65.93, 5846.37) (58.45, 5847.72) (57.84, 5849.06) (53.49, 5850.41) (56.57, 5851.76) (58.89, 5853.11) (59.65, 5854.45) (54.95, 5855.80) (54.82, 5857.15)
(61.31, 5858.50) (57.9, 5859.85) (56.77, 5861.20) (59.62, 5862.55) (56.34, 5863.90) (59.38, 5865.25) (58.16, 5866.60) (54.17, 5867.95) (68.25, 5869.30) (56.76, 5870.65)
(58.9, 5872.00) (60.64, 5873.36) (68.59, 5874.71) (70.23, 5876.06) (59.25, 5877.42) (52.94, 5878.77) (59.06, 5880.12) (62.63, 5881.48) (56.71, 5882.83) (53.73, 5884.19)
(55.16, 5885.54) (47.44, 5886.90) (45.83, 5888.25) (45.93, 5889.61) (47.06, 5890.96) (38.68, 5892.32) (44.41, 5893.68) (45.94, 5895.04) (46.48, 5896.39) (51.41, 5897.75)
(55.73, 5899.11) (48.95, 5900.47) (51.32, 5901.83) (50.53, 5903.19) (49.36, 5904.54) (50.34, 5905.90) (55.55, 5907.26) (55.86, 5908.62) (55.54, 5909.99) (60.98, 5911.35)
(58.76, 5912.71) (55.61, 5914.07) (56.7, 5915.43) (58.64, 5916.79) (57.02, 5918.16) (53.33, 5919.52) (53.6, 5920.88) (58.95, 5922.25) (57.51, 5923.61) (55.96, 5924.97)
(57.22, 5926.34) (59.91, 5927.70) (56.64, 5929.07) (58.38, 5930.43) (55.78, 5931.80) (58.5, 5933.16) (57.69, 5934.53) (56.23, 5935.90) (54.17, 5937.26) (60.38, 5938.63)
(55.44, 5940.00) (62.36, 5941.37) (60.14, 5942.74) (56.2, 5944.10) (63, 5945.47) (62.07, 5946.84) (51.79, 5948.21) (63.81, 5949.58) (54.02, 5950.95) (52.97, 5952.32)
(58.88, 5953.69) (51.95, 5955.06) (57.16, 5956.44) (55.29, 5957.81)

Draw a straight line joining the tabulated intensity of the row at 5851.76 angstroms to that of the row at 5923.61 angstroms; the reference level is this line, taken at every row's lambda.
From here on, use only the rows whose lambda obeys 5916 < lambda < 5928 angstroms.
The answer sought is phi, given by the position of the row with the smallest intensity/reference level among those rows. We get 5919.52 angstroms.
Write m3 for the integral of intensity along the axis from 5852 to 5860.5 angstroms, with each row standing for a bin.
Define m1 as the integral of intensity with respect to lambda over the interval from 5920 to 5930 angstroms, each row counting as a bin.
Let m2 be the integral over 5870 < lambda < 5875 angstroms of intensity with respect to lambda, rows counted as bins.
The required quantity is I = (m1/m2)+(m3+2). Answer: 496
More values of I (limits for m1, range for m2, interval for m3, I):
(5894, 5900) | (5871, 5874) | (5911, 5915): 236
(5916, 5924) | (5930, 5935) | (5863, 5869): 351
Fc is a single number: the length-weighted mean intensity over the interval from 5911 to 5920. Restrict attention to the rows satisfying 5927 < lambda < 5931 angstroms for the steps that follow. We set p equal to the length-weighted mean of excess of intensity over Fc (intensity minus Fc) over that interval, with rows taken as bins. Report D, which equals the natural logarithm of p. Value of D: 0.0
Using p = 1.0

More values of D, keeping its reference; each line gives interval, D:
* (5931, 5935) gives -2.6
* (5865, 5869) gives -0.2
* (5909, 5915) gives -1.1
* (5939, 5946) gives 0.8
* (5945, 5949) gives 0.5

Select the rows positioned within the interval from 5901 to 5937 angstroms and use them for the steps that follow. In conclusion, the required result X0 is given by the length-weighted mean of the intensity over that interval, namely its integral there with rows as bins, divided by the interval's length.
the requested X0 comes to 56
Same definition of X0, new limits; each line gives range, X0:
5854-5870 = 58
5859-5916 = 55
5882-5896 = 48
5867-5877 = 62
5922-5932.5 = 58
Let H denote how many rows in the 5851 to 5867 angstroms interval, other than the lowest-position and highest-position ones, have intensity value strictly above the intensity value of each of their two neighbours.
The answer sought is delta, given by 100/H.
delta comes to 25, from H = 4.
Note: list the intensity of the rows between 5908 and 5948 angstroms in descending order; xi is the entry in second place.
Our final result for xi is 62.36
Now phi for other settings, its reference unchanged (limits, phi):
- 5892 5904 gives 5892.32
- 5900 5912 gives 5900.47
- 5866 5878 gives 5867.95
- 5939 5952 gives 5948.21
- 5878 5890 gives 5888.25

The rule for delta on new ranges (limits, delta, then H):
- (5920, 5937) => 25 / 4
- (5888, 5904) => 33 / 3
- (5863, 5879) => 33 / 3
